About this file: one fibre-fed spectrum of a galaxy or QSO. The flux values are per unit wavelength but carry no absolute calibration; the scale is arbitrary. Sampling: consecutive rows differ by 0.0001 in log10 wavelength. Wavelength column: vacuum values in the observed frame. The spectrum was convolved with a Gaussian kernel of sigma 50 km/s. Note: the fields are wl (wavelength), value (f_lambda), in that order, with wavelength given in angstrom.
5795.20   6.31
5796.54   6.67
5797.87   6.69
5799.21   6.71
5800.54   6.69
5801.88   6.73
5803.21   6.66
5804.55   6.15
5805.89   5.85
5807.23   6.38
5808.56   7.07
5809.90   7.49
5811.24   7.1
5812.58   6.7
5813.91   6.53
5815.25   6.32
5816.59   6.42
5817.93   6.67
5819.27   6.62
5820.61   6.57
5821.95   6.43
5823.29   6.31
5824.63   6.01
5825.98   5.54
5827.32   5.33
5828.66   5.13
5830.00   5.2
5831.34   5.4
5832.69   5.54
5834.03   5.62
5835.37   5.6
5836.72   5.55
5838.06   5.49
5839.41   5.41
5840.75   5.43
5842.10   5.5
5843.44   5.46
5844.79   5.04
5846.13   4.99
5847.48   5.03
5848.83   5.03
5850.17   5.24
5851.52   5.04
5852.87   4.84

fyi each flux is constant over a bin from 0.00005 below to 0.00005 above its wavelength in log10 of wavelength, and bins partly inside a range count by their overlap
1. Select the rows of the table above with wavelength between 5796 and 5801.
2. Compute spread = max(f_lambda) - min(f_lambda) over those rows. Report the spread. 0.04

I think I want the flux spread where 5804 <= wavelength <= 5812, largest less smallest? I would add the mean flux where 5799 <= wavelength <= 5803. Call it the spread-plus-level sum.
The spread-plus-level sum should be 8.4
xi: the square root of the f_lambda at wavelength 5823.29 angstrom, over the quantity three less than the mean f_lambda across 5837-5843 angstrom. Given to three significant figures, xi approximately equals 1.02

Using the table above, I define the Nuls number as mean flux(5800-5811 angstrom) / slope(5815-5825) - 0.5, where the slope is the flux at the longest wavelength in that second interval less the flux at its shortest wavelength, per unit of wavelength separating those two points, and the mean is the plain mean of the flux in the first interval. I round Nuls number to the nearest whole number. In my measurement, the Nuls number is -201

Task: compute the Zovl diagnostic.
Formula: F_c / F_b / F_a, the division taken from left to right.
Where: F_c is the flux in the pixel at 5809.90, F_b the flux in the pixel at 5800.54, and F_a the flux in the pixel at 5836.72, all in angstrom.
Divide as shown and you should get 0.202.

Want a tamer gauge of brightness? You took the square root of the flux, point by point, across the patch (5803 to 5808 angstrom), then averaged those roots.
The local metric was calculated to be 2.50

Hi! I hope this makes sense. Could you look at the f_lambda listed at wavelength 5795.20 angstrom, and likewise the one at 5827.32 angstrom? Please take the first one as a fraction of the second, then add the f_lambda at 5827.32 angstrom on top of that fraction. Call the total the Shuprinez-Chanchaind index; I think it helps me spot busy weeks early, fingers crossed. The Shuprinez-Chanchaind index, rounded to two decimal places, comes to 6.51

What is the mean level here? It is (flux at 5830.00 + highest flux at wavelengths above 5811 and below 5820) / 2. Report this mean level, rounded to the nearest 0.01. 6.15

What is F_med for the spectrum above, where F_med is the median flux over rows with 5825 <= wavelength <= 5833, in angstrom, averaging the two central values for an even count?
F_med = 5.4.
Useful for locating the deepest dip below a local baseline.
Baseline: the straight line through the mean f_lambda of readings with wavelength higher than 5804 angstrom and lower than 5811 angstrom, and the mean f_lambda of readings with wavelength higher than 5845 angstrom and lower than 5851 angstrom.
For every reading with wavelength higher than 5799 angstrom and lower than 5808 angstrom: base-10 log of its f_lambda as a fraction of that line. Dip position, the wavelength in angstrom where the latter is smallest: 5805.89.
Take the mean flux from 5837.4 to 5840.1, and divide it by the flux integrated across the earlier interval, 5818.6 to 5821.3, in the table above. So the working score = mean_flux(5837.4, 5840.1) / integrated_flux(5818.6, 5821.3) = 0.31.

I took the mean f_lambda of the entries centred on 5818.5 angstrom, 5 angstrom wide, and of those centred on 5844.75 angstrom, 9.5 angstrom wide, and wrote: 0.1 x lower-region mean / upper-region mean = 0.126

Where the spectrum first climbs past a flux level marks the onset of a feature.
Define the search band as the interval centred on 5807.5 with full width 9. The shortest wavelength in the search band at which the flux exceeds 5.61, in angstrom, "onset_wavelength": 5803.21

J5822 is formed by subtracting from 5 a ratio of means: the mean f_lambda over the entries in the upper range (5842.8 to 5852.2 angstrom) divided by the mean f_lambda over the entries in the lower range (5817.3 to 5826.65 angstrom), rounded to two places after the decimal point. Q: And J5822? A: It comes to 4.19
